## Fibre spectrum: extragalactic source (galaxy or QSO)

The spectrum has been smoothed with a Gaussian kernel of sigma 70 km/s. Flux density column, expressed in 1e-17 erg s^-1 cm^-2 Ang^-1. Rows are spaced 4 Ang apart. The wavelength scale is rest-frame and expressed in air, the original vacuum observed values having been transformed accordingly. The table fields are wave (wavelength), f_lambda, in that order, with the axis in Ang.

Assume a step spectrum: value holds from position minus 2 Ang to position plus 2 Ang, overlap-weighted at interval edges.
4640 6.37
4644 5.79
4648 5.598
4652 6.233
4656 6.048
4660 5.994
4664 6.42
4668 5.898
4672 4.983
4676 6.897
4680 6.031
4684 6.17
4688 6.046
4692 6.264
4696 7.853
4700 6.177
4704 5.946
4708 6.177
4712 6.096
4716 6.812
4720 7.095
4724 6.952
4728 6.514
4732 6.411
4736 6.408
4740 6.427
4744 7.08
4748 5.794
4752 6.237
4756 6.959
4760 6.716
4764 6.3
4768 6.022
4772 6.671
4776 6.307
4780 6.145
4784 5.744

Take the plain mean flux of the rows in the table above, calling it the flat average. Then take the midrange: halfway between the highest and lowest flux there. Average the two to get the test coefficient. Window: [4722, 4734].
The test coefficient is 6.65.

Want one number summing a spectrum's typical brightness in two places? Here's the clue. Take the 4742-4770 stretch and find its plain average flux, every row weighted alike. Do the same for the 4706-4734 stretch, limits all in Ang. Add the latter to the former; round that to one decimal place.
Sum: 13.0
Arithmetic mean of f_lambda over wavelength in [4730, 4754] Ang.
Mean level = 6.39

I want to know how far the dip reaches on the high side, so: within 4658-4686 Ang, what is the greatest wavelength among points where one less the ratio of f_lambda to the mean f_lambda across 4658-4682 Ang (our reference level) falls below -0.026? 4676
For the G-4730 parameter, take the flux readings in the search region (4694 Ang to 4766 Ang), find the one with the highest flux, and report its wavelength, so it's 4696 Ang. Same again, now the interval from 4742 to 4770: 4744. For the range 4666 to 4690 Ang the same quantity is 4676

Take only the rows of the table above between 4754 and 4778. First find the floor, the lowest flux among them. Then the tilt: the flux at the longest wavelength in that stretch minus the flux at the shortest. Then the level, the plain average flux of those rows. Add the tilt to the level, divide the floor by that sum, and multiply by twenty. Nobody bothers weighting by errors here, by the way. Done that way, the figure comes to 20.6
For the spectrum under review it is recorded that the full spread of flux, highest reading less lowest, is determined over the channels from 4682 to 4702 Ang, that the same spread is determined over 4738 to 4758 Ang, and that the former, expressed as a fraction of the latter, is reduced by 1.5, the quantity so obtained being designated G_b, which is -0.1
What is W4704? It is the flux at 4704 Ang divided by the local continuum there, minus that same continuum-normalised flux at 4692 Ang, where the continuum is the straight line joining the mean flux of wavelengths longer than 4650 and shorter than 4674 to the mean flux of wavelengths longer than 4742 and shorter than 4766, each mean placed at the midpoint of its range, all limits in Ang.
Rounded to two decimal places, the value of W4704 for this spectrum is -0.06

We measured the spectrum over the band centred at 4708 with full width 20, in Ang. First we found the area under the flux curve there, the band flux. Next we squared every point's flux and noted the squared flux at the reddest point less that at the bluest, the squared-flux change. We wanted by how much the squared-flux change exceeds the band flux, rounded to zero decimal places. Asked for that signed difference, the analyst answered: -117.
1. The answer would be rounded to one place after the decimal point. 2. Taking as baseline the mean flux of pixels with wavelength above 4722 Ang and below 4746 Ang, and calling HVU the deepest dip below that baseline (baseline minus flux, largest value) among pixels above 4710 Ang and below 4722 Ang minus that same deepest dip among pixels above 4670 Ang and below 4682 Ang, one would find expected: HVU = -1.1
